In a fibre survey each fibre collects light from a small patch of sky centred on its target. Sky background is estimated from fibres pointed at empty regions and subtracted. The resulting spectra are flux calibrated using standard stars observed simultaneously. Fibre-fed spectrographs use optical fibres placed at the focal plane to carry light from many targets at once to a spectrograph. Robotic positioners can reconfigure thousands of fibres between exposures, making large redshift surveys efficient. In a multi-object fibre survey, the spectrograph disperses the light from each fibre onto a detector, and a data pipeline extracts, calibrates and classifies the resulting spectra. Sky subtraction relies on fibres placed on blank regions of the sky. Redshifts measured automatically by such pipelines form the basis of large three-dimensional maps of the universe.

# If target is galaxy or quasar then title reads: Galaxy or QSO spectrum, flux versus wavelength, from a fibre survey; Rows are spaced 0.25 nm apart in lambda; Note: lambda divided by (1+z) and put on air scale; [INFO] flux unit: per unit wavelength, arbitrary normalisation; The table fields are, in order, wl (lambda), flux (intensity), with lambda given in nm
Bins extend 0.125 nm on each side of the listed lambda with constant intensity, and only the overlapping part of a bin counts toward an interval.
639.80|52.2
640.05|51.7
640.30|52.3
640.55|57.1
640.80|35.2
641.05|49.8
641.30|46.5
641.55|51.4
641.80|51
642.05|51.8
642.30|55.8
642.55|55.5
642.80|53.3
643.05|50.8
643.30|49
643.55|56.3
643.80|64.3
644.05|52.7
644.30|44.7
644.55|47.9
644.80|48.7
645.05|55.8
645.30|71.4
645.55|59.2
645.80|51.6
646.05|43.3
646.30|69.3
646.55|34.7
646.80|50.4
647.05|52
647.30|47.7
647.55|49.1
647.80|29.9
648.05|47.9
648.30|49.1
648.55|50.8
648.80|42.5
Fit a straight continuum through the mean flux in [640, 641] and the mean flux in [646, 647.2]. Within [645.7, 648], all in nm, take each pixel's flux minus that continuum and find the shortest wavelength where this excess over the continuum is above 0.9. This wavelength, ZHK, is 645.80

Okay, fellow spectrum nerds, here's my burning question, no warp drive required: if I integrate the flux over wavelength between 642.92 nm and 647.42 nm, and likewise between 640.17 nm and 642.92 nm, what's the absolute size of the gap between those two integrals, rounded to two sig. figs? 98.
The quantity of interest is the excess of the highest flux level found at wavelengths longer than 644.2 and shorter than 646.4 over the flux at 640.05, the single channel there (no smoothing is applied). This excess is 20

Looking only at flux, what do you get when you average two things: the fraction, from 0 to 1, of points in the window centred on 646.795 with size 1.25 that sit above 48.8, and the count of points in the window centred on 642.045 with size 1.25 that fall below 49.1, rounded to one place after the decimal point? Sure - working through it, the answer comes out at 0.3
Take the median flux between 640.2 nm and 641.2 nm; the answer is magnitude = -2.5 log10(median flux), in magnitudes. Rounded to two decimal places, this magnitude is -4.27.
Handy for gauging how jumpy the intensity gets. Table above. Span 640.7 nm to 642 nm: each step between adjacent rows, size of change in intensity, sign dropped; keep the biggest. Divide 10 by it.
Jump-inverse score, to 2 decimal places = 0.68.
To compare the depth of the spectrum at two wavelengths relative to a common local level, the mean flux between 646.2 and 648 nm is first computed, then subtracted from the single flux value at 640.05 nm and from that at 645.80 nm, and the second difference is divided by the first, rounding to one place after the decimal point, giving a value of 1.0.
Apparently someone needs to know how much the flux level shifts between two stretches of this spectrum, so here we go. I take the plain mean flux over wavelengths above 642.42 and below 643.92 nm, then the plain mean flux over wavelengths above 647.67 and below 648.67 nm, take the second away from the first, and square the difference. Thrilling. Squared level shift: 109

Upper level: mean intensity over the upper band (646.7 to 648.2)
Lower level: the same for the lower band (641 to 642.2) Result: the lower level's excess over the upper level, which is 4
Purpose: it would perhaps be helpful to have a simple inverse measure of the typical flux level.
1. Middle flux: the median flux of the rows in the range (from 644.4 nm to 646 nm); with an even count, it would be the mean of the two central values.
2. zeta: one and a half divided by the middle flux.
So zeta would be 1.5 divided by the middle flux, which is 0.0279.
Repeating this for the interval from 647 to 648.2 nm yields 0.0313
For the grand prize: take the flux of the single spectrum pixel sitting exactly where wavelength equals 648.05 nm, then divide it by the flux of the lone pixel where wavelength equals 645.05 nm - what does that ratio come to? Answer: 0.86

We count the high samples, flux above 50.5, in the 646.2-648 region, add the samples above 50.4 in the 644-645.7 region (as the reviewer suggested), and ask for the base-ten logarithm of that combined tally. 0.78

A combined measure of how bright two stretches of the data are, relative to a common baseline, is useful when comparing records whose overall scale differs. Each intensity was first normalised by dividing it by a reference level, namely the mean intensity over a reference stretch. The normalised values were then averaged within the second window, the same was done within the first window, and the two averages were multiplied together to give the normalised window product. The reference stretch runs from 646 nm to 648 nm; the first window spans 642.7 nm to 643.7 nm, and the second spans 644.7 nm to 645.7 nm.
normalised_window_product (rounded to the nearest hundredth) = 1.39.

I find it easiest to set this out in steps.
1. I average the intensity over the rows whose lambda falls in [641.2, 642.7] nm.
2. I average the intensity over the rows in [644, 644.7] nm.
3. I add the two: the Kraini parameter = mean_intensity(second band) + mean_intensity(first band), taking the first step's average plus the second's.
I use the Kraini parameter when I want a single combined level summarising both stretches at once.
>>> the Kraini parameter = 100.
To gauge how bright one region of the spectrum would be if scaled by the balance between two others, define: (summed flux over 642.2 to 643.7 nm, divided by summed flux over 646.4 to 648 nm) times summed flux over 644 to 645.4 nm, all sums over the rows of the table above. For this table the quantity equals 390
